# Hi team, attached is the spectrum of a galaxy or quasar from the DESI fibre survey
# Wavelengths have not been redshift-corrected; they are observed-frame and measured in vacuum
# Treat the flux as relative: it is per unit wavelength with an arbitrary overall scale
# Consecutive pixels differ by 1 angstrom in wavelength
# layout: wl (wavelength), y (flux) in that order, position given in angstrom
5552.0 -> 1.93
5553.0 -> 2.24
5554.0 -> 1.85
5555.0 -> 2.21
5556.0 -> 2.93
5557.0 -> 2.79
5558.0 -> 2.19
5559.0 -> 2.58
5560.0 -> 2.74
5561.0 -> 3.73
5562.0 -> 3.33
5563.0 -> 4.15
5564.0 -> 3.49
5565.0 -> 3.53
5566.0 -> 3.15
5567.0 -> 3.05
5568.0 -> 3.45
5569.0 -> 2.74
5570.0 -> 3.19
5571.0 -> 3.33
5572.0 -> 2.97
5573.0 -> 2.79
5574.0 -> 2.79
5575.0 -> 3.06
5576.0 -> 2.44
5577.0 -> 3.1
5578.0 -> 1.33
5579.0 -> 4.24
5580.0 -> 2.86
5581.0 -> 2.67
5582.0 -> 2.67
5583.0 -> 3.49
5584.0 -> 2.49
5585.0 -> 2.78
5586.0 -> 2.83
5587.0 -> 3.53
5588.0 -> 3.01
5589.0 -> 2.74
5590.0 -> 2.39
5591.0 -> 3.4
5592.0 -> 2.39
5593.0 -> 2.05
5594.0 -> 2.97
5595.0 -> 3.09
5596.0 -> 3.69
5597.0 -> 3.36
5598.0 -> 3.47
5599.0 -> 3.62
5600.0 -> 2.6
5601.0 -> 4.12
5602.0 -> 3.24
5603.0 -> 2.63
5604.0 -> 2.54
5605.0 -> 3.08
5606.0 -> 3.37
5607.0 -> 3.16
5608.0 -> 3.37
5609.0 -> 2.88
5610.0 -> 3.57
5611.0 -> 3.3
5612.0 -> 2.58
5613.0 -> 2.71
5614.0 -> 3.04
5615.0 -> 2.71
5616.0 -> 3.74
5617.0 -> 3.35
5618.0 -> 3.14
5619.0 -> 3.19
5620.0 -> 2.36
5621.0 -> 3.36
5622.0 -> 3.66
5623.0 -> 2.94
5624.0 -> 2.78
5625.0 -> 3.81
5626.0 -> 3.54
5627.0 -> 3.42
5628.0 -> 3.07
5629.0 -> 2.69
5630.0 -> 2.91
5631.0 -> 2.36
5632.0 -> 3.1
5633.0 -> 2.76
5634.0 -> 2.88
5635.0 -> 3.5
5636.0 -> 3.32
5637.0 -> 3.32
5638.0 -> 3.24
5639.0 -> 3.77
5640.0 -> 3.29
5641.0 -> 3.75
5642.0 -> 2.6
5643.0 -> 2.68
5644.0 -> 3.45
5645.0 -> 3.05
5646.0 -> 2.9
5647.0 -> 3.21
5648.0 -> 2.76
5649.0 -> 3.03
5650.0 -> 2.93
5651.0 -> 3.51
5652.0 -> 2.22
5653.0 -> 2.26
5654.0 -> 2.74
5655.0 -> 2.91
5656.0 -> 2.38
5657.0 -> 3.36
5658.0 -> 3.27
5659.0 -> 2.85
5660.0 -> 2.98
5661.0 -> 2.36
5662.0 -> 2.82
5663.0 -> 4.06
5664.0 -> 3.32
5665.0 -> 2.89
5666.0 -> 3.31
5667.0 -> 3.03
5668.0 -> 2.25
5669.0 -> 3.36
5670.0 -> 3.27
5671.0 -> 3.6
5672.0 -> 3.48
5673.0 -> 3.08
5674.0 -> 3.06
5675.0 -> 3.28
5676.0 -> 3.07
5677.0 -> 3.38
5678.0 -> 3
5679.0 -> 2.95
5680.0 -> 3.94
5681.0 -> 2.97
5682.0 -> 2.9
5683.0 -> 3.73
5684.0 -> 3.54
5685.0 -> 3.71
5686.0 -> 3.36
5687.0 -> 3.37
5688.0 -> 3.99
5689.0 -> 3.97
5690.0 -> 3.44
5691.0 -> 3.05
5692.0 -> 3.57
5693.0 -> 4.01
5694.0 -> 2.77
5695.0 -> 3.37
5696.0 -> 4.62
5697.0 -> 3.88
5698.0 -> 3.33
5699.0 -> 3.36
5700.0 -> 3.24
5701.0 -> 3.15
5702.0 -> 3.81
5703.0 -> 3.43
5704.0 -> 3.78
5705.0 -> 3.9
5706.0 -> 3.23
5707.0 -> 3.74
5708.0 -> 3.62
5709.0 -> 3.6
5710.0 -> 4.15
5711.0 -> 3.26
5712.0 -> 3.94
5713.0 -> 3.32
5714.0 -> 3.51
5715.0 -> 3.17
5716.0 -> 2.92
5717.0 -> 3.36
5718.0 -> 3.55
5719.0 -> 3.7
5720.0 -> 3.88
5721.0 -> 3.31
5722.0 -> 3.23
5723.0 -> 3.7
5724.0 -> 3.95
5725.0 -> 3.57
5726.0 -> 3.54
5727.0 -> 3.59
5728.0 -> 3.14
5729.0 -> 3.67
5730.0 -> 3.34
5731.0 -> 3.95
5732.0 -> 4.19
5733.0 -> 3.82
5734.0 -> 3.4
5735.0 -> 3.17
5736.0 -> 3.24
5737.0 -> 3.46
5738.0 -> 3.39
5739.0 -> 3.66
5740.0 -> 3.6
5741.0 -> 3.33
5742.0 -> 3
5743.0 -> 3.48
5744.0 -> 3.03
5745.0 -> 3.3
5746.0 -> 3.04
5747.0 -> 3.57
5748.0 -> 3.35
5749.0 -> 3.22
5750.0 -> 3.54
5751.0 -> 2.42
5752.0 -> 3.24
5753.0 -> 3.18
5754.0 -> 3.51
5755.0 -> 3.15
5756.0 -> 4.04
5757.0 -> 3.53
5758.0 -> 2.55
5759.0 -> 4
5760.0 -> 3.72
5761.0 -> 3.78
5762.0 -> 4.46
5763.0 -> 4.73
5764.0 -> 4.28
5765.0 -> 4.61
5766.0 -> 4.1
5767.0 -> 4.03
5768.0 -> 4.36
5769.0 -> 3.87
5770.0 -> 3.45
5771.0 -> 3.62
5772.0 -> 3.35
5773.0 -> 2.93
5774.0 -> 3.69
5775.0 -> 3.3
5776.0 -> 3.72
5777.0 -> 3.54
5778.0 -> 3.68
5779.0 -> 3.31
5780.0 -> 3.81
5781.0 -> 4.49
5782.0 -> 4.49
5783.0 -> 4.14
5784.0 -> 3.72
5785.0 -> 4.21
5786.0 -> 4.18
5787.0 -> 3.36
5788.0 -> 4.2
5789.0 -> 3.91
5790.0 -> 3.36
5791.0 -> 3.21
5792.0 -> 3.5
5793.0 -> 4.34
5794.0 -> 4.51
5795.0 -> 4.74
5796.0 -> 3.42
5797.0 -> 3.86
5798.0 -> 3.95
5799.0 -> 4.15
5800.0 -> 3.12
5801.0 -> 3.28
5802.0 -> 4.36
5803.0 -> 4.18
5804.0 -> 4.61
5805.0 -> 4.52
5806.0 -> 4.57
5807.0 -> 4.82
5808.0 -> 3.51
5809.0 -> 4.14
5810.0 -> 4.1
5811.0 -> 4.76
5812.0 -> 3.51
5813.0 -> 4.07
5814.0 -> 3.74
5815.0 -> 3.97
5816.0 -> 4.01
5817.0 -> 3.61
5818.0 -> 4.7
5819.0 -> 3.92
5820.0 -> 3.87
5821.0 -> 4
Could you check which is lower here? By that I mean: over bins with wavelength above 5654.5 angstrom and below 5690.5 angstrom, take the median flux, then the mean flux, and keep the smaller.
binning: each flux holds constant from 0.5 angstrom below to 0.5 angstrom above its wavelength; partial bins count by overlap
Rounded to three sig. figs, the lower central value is 3.23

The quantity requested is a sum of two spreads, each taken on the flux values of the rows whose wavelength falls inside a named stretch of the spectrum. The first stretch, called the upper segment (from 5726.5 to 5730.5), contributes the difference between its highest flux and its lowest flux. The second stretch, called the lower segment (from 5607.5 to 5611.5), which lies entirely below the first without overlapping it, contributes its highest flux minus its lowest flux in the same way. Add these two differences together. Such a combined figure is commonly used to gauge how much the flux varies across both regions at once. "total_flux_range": 1.2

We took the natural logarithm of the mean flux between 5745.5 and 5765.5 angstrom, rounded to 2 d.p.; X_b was 1.28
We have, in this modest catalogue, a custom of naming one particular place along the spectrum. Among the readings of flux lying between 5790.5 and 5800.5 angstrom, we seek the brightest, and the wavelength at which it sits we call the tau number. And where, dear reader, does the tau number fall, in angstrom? 5795.0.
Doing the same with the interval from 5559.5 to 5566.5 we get 5563.0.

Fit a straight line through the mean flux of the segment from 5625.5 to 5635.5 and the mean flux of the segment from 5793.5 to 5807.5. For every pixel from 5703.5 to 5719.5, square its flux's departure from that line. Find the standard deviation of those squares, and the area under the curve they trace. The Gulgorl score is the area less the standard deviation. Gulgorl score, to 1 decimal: 1.6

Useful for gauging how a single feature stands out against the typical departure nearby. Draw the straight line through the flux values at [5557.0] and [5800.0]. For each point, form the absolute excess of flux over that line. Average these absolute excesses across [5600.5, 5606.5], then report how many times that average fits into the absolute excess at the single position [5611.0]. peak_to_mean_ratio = 0.9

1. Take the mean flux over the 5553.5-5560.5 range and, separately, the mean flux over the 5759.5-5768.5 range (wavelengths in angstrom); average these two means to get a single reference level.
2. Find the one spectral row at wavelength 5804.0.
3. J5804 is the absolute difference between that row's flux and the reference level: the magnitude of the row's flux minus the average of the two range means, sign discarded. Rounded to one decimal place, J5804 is 1.3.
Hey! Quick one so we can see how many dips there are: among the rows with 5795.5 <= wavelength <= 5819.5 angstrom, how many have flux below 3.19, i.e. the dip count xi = 1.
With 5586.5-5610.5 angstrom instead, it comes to 13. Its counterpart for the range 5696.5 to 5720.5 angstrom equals 3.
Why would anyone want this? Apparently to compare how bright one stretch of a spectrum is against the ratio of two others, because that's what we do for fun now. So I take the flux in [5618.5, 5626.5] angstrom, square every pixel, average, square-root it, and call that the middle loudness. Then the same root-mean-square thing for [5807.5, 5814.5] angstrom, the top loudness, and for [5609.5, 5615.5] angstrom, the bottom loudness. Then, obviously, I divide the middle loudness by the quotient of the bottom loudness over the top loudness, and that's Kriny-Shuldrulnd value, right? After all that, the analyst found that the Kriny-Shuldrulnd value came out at 4.30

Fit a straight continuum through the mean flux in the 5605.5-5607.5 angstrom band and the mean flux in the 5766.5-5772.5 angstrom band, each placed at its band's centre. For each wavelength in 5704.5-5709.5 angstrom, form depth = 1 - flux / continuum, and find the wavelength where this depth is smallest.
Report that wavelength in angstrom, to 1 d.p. 5705.0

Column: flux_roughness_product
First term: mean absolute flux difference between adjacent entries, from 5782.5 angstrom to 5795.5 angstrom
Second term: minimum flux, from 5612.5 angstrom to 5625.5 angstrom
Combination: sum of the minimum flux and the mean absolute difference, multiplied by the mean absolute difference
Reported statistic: 1.2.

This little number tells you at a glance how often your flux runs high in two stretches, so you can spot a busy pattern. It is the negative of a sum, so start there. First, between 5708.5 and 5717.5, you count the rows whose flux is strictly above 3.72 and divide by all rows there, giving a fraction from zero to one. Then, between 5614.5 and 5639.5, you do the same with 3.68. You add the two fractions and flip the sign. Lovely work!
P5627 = -0.34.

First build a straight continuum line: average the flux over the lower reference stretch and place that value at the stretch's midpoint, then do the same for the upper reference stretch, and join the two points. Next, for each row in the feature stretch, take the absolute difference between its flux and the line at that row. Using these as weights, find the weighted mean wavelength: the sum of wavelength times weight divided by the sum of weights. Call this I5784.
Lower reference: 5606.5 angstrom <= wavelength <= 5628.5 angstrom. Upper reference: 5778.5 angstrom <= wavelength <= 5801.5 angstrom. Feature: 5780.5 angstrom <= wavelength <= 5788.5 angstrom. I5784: 5784.1 angstrom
